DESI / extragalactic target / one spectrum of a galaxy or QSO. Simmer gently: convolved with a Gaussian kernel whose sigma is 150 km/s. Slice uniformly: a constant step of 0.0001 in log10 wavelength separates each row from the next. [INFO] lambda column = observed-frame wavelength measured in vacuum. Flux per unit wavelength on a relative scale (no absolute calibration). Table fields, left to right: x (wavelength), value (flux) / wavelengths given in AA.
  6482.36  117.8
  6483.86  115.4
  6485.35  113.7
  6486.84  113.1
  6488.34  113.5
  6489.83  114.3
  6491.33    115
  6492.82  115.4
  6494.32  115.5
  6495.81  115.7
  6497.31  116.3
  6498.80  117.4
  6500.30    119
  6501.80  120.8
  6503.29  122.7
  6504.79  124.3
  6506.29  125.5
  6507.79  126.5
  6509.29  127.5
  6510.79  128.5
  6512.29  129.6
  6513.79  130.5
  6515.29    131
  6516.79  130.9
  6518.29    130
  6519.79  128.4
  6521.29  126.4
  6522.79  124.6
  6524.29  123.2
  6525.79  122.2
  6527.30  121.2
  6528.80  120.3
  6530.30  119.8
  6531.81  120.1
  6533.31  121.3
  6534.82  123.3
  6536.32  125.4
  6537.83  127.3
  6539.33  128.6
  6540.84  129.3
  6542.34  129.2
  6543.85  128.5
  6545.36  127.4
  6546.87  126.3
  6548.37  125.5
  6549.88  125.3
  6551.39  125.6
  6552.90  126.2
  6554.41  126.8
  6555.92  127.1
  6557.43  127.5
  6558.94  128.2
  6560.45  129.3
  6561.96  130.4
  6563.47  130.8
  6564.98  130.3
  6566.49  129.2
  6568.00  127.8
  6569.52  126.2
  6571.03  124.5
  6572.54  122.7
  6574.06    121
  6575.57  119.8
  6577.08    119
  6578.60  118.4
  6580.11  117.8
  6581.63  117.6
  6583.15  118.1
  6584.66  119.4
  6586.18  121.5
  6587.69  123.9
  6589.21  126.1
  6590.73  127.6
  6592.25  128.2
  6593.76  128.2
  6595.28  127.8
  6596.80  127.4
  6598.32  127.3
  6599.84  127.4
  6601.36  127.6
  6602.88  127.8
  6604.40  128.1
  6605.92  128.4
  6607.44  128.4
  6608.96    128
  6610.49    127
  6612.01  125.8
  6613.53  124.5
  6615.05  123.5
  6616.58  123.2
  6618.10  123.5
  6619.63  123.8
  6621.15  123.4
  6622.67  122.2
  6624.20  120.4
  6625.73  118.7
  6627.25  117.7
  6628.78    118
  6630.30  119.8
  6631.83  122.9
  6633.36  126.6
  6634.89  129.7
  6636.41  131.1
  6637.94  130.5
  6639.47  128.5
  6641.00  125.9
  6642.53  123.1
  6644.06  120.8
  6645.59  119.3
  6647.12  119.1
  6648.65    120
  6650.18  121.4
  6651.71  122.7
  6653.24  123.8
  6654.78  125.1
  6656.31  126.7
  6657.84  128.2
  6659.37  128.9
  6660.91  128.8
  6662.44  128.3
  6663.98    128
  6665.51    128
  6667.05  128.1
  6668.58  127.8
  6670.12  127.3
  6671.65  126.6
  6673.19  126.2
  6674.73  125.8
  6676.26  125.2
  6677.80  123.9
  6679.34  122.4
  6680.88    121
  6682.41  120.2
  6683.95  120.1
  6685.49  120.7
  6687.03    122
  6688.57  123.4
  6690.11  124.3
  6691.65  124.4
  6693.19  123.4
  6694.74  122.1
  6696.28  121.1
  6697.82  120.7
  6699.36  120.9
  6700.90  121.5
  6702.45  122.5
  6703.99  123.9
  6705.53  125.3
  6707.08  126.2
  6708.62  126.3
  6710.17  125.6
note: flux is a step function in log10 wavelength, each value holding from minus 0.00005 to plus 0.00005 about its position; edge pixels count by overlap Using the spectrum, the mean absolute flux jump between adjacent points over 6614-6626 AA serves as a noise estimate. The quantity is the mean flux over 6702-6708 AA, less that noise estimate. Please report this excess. 124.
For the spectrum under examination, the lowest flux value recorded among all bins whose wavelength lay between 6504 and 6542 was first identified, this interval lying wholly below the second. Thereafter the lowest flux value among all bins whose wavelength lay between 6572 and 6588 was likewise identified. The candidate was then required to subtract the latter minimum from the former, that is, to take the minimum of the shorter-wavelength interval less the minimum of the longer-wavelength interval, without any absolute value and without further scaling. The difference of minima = 2.2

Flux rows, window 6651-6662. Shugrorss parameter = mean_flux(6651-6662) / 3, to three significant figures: 42.1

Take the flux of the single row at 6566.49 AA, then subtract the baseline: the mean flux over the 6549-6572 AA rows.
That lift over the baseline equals 2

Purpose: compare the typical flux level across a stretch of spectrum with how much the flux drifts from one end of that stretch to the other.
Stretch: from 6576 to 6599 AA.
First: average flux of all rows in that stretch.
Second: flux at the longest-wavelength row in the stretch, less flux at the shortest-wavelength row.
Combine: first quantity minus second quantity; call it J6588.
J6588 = 114.9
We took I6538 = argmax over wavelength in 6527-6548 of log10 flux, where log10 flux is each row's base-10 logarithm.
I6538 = 6540.84 AA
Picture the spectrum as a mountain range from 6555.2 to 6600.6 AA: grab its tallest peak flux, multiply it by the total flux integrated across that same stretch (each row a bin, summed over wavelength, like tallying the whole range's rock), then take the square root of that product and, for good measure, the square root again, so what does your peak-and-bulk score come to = 29.4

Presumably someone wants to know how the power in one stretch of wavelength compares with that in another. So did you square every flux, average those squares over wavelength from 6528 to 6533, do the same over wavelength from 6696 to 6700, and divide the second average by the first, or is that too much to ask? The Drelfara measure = 1.01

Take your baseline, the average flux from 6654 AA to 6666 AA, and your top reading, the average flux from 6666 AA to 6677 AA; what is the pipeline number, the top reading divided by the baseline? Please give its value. 0.99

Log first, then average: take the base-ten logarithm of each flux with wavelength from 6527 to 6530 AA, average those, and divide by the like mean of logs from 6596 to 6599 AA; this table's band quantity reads 0.99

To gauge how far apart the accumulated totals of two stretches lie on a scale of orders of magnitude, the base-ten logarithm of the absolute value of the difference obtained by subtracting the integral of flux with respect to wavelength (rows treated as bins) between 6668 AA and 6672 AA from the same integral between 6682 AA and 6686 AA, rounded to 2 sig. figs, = 1.5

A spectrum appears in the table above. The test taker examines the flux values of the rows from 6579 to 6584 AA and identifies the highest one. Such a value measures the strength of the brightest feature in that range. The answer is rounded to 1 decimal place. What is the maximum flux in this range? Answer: 118.1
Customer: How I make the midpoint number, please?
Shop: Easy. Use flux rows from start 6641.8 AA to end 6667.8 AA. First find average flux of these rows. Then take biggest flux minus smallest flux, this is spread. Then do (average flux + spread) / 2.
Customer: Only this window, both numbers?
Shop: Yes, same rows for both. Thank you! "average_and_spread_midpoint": 67.3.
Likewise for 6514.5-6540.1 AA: 68.1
